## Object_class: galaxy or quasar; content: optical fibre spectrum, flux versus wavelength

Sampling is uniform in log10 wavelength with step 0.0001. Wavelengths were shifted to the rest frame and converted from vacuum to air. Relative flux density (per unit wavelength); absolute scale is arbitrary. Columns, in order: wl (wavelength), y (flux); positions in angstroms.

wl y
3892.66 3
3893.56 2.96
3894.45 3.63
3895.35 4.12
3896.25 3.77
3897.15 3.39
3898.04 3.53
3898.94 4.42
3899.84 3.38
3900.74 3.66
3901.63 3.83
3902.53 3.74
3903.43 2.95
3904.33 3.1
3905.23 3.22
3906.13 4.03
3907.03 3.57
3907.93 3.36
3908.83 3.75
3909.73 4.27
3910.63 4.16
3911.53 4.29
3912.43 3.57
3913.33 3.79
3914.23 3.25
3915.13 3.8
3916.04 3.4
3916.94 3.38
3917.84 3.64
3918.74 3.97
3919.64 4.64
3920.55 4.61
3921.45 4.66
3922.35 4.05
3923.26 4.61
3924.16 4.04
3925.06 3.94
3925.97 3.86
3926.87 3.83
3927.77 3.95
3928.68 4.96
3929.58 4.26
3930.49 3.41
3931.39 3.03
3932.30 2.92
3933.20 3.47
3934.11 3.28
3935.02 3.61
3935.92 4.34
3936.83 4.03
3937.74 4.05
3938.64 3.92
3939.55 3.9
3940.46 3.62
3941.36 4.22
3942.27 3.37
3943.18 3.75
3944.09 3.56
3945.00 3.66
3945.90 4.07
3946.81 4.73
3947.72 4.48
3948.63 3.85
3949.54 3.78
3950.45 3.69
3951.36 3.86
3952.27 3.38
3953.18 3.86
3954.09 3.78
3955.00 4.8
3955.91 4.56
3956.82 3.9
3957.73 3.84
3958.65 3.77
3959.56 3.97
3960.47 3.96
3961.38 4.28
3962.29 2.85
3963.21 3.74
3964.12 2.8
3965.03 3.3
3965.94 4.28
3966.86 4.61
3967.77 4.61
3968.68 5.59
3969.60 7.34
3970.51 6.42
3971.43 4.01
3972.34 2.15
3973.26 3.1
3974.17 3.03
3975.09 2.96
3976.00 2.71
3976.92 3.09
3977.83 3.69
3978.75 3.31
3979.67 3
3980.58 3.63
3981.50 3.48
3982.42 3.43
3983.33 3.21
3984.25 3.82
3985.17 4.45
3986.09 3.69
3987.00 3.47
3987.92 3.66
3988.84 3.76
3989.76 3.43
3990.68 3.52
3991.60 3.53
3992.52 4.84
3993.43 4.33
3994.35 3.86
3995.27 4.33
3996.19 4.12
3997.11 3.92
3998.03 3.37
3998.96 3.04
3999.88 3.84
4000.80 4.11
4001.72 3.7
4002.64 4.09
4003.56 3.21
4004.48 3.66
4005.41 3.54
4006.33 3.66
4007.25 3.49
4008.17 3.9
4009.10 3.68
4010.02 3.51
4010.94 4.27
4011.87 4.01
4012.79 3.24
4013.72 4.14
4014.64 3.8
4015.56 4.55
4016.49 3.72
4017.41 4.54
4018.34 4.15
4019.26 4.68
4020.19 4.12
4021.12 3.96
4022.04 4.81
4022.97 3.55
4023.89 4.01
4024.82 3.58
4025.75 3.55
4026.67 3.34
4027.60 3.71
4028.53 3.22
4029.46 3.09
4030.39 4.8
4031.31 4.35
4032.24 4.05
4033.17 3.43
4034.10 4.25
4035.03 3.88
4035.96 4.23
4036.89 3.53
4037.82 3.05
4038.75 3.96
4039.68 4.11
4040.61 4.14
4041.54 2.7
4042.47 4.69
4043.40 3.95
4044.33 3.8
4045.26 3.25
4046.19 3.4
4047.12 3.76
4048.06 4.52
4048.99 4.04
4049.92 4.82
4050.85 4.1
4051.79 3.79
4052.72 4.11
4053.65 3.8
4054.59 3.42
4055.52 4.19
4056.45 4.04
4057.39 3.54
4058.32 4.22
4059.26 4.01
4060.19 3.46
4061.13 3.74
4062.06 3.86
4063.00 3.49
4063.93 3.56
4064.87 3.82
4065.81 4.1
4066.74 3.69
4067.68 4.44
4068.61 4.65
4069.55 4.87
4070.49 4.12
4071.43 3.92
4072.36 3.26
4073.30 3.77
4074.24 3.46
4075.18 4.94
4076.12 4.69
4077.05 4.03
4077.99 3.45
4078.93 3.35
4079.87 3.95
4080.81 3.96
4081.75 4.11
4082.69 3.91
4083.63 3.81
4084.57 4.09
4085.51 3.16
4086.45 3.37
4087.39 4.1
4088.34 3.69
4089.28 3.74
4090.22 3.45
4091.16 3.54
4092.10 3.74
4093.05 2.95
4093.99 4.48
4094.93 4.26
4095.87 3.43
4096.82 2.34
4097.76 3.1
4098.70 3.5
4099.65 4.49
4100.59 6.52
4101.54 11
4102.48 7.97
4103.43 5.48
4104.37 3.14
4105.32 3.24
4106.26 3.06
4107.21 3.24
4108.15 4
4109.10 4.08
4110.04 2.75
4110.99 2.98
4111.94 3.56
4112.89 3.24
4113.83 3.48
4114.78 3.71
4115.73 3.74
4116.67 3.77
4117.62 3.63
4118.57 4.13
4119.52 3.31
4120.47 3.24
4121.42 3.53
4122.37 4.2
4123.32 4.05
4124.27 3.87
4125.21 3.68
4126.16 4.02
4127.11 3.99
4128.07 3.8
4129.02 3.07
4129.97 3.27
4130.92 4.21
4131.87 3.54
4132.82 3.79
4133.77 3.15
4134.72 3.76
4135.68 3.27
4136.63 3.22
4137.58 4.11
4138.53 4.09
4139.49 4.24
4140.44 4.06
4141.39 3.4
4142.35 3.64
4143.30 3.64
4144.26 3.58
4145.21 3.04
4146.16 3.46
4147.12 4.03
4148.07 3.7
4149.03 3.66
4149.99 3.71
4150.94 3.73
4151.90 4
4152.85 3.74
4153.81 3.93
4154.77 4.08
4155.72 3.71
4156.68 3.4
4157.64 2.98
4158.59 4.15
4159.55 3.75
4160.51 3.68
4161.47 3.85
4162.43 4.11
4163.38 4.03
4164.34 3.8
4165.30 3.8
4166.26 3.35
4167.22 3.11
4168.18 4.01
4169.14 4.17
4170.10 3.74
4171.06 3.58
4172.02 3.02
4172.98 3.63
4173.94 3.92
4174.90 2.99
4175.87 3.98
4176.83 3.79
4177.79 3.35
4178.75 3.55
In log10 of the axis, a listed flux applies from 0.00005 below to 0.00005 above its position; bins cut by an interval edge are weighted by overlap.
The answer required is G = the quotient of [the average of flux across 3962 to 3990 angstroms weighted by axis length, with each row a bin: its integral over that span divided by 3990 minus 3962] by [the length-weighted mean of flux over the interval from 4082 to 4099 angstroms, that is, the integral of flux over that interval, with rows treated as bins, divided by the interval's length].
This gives 1.05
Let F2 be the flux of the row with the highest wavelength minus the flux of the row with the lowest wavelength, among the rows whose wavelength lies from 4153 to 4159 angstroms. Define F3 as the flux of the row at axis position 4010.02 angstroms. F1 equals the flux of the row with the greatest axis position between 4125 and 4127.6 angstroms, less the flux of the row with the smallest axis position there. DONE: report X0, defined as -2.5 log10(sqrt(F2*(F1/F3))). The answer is 2.1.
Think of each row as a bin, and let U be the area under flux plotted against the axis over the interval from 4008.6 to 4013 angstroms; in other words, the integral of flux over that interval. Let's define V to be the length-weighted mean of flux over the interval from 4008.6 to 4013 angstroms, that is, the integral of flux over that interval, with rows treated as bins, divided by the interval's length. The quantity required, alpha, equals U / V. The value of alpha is 4.40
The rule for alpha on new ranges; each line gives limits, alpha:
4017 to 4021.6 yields 4.60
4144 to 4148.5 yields 4.50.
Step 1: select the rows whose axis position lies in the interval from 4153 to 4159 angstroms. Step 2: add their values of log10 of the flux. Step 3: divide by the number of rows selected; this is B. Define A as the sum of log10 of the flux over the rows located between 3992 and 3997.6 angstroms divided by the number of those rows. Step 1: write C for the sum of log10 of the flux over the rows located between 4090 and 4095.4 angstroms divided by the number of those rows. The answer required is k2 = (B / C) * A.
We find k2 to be 0.623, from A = 0.625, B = 0.566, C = 0.568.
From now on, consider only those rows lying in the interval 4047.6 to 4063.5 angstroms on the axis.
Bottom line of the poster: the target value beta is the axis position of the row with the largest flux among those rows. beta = 4049.92 angstroms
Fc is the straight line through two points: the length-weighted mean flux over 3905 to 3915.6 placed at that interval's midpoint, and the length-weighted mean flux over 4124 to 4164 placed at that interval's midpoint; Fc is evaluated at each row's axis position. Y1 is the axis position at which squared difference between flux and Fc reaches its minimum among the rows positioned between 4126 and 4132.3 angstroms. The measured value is 4128.07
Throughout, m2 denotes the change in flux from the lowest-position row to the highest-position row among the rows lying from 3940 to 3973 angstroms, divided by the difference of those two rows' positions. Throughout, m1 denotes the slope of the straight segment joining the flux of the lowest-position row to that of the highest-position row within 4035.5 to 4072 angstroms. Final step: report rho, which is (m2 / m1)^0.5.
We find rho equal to 2.3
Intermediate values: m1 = -0.01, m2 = -0.05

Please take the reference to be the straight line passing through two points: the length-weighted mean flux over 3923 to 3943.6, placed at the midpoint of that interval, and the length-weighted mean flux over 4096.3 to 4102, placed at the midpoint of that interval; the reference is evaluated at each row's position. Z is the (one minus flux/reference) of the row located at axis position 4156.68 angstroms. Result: 0.39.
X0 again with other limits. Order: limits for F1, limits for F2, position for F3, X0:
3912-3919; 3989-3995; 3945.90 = 1.7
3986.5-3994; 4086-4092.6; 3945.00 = 1.3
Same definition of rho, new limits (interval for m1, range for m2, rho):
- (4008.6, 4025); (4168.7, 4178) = 3.9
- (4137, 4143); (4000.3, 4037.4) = 0.4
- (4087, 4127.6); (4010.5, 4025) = 4.2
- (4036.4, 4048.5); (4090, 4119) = 0.5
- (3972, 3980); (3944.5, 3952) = 0.5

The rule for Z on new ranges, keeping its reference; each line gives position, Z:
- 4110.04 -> 0.47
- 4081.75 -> 0.18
